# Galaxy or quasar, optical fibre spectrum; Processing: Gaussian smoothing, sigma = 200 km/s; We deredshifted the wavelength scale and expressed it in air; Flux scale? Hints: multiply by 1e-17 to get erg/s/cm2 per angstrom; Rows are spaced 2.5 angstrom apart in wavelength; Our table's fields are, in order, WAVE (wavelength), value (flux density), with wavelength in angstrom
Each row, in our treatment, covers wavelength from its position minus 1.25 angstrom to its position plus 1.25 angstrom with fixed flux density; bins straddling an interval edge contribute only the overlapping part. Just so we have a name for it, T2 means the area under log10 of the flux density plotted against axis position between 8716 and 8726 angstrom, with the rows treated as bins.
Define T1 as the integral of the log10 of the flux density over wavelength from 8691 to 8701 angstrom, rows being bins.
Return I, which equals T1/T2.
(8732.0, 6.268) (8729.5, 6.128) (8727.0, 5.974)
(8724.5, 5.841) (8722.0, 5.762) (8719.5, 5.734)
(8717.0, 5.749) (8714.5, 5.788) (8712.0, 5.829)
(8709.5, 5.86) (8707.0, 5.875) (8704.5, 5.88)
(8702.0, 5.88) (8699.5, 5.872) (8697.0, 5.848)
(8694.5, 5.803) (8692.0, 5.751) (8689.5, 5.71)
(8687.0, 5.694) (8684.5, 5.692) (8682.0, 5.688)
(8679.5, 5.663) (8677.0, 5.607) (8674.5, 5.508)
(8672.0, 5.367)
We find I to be 1.004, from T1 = 7.65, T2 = 7.62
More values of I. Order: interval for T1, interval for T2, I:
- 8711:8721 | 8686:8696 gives 1.003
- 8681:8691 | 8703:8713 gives 0.984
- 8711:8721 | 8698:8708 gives 0.990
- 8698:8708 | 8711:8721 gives 1.010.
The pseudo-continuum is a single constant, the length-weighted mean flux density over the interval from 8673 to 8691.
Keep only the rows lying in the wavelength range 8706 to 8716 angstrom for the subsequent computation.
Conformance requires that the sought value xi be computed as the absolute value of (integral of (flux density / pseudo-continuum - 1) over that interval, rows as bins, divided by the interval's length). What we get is 0.033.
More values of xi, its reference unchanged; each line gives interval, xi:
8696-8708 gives 0.039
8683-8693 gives 0.011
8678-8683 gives 0.004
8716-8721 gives 0.016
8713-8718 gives 0.022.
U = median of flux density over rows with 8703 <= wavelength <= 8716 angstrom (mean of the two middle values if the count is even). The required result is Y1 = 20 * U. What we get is 117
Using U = 5.86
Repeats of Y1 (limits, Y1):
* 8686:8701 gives 116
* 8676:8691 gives 114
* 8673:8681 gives 112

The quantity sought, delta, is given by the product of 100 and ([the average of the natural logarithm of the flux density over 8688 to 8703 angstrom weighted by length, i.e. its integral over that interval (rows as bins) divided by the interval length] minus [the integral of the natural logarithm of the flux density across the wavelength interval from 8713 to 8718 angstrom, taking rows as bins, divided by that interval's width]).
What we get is 0.6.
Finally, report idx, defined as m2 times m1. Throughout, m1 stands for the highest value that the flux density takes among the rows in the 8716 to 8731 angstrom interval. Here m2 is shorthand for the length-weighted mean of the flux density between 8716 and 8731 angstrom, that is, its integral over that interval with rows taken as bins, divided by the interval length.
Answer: 36.0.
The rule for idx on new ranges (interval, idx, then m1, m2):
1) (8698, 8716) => 34.4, 5.88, 5.85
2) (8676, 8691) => 32.4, 5.71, 5.68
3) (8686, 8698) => 33.7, 5.848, 5.76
